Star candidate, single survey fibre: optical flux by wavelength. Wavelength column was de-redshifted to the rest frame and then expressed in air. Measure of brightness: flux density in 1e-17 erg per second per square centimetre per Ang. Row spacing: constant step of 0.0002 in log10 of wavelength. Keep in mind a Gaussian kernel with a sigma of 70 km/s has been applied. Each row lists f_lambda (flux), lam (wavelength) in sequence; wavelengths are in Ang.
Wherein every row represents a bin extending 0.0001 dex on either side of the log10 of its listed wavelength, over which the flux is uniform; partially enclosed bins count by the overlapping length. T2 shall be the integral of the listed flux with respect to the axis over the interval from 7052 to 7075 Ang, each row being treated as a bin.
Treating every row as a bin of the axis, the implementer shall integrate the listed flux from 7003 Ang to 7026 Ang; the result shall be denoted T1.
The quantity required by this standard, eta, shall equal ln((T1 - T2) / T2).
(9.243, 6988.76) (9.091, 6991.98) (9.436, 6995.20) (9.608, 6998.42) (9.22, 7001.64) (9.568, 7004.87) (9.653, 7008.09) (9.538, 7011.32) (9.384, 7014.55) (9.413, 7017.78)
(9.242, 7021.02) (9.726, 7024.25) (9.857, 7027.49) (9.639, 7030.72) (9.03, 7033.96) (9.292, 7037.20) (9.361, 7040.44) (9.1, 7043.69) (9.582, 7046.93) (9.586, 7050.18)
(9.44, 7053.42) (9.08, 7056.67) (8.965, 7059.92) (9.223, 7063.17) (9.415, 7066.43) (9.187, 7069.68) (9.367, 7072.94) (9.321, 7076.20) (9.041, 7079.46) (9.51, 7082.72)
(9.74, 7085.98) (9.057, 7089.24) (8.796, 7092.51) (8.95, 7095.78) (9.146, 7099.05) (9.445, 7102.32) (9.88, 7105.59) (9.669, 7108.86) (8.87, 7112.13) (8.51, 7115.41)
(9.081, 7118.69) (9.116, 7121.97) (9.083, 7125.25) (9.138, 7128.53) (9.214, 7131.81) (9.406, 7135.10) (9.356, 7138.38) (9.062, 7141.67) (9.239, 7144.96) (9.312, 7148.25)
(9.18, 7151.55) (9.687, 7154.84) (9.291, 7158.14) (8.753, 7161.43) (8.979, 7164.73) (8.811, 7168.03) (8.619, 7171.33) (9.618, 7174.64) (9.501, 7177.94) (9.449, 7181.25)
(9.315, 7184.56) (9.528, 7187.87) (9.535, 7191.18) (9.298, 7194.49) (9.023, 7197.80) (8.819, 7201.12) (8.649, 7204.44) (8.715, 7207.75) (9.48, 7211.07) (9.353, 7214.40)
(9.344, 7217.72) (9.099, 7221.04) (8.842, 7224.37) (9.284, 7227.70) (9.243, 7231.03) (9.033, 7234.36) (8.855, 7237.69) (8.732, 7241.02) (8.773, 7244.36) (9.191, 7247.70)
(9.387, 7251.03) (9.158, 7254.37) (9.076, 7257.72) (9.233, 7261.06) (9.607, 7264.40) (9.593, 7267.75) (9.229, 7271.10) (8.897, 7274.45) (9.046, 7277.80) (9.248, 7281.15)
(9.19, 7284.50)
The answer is -3.6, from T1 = 218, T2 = 212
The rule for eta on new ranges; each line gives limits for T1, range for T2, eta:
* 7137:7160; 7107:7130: -3.7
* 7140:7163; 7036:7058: -3.5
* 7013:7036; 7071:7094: -3.8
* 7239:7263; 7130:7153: -3.7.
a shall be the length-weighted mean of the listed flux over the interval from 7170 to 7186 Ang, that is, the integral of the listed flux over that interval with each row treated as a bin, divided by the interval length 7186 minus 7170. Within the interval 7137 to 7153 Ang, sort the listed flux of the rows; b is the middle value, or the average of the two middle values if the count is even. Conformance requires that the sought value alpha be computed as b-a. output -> -0.07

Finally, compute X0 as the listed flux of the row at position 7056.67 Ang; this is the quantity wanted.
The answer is 9.08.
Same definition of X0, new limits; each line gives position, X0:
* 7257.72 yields 9.076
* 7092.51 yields 8.796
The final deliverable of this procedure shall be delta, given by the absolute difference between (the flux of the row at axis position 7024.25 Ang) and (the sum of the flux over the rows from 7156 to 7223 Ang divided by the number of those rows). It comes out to 0.57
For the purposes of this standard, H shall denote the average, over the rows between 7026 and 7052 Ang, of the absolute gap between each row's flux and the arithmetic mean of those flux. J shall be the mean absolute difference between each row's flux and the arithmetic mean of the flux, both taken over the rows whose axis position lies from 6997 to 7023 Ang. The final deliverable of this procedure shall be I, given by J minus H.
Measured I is -0.10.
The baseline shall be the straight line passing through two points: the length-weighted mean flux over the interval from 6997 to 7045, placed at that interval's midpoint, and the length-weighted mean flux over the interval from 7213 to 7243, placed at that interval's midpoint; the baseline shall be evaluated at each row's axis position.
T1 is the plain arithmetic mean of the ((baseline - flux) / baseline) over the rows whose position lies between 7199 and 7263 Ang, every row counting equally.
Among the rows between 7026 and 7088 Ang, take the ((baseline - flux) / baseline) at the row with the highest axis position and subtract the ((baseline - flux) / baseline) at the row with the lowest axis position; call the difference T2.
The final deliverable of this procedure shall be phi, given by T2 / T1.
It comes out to 1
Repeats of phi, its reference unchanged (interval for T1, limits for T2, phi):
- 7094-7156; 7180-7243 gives 19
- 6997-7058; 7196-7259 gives 26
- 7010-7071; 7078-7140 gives -11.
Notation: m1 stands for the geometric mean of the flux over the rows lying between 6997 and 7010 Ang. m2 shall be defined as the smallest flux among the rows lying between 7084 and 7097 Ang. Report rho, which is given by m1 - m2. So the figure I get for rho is 0.71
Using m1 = 9.51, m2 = 8.796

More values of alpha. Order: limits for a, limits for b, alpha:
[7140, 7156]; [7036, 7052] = 0.08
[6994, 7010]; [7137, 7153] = -0.26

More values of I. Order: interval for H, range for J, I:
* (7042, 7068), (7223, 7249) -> -0.01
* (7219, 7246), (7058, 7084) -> -0.03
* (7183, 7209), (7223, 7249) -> -0.12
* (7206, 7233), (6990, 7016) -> -0.06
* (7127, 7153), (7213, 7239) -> 0.08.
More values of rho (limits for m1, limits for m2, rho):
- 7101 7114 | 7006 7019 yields 0.07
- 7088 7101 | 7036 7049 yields -0.11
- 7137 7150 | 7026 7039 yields 0.21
